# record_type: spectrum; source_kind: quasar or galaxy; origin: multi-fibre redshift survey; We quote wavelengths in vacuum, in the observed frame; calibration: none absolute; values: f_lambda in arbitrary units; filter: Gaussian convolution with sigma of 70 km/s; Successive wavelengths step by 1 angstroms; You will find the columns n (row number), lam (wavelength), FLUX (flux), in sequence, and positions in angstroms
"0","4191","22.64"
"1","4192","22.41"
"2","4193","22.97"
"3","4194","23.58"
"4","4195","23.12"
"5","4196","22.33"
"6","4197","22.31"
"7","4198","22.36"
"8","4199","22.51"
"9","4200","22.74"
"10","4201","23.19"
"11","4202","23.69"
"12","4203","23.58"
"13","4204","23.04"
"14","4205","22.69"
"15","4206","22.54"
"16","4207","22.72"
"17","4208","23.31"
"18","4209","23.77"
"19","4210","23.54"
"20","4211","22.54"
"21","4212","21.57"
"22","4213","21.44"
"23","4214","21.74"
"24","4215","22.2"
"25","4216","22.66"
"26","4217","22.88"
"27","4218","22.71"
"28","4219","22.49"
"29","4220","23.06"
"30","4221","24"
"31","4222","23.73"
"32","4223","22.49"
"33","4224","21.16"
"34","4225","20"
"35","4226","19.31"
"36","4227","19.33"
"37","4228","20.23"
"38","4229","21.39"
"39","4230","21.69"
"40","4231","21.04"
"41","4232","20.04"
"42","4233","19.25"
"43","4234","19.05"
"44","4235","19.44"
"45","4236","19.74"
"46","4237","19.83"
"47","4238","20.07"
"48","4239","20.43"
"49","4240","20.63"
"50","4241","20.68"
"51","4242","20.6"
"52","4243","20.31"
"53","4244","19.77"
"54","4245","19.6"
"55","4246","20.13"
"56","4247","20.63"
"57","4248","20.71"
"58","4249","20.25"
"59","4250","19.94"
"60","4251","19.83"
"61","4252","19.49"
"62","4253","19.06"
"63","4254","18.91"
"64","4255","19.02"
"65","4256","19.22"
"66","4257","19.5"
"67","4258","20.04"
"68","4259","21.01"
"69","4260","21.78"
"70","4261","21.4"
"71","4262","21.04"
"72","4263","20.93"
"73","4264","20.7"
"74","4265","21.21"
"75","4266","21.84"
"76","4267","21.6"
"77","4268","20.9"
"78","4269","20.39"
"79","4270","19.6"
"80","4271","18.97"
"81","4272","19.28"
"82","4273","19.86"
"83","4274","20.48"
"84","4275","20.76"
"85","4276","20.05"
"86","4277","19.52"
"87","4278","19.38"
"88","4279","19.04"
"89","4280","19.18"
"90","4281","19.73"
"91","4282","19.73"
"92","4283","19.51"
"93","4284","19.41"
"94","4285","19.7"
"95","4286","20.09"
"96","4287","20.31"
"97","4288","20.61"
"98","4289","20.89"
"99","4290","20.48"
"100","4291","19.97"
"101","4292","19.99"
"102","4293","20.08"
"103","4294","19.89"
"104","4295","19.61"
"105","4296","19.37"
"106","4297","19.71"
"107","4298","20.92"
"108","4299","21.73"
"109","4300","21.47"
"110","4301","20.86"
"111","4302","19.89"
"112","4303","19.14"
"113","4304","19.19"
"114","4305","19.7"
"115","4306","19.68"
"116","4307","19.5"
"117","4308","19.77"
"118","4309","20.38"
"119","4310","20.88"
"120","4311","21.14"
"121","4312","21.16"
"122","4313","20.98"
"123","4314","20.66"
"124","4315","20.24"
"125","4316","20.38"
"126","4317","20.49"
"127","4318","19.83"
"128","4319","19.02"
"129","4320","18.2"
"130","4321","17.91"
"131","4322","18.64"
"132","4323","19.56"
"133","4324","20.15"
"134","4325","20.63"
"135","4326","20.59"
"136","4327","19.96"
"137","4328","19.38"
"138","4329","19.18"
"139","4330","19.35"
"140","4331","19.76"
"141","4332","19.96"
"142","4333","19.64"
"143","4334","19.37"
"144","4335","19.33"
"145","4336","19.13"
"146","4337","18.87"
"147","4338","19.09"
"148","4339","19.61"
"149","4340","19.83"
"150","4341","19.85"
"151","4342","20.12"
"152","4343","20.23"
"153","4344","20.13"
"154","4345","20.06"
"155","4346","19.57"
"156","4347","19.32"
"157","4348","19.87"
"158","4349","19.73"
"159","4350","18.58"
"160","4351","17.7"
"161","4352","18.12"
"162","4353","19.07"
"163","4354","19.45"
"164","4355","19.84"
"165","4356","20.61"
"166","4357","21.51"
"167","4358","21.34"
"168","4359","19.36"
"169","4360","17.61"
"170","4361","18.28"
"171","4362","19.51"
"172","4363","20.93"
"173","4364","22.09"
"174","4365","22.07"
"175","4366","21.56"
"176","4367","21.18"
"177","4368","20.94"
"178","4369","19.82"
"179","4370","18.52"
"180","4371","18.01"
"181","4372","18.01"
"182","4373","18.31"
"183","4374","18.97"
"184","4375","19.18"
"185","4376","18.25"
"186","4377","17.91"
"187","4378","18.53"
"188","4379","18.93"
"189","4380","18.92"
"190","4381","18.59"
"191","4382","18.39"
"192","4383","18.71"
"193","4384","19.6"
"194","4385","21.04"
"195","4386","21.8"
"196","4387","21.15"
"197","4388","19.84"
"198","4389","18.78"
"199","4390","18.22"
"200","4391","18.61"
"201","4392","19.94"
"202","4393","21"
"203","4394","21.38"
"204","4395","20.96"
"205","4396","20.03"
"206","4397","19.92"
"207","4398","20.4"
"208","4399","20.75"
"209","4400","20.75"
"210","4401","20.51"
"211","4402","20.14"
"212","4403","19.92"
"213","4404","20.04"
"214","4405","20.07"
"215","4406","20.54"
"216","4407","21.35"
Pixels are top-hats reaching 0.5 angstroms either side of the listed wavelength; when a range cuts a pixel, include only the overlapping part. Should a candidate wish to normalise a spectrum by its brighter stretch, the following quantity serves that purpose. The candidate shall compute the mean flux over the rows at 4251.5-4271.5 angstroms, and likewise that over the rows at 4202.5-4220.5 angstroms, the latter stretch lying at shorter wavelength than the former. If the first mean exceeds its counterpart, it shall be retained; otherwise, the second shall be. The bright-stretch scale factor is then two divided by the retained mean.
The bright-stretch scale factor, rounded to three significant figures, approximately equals 0.0881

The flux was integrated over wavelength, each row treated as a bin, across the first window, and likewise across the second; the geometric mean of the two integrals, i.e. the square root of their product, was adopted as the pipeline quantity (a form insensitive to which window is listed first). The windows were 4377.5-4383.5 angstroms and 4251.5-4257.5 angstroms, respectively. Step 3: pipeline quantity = 114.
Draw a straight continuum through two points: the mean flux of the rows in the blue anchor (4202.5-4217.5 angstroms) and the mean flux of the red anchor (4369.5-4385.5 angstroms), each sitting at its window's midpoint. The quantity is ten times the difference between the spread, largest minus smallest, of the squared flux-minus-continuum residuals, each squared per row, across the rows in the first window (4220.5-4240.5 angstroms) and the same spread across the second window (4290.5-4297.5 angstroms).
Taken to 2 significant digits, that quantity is 82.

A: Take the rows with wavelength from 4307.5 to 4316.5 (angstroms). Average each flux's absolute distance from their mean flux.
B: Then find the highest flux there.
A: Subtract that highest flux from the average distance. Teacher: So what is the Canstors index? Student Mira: -20.8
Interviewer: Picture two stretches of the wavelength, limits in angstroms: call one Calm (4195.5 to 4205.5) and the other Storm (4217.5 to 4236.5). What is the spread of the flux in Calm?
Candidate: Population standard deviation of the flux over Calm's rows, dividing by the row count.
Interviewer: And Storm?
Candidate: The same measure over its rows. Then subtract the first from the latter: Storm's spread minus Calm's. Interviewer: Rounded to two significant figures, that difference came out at 1.1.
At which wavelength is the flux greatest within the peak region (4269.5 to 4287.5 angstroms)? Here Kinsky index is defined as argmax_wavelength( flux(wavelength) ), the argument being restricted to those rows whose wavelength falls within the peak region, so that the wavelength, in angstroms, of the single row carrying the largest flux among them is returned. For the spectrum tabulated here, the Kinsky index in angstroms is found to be 4275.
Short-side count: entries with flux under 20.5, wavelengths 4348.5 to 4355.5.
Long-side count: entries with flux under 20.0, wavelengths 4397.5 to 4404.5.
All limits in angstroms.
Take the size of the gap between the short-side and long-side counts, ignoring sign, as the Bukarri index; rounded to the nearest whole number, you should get 6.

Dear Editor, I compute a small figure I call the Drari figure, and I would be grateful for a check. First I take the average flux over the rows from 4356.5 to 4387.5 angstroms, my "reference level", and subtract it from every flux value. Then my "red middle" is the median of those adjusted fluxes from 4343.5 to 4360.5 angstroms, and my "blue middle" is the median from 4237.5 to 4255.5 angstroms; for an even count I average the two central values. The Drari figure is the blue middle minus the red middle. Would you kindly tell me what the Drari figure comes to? 0.5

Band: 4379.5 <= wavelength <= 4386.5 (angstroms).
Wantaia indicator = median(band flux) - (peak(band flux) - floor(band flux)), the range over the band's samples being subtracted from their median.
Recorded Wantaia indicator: 15.5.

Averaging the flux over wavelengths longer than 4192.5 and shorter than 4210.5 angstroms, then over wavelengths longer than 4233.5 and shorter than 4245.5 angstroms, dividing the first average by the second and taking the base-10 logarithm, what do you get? 0.060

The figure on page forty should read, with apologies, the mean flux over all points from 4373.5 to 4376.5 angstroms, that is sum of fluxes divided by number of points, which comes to 18.8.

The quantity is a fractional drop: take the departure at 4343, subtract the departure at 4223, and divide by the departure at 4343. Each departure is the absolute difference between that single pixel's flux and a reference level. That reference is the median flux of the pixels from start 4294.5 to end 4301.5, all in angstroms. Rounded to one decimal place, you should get -1.6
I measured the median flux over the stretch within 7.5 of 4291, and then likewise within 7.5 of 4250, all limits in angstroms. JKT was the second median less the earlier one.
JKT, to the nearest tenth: -0.2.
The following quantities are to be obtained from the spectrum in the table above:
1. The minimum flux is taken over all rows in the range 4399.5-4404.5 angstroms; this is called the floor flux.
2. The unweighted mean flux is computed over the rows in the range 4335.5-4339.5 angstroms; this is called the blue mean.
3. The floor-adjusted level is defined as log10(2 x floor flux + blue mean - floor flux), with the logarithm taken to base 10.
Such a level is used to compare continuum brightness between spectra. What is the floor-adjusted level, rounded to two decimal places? 1.59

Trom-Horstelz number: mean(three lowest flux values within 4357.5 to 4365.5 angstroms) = 18.4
